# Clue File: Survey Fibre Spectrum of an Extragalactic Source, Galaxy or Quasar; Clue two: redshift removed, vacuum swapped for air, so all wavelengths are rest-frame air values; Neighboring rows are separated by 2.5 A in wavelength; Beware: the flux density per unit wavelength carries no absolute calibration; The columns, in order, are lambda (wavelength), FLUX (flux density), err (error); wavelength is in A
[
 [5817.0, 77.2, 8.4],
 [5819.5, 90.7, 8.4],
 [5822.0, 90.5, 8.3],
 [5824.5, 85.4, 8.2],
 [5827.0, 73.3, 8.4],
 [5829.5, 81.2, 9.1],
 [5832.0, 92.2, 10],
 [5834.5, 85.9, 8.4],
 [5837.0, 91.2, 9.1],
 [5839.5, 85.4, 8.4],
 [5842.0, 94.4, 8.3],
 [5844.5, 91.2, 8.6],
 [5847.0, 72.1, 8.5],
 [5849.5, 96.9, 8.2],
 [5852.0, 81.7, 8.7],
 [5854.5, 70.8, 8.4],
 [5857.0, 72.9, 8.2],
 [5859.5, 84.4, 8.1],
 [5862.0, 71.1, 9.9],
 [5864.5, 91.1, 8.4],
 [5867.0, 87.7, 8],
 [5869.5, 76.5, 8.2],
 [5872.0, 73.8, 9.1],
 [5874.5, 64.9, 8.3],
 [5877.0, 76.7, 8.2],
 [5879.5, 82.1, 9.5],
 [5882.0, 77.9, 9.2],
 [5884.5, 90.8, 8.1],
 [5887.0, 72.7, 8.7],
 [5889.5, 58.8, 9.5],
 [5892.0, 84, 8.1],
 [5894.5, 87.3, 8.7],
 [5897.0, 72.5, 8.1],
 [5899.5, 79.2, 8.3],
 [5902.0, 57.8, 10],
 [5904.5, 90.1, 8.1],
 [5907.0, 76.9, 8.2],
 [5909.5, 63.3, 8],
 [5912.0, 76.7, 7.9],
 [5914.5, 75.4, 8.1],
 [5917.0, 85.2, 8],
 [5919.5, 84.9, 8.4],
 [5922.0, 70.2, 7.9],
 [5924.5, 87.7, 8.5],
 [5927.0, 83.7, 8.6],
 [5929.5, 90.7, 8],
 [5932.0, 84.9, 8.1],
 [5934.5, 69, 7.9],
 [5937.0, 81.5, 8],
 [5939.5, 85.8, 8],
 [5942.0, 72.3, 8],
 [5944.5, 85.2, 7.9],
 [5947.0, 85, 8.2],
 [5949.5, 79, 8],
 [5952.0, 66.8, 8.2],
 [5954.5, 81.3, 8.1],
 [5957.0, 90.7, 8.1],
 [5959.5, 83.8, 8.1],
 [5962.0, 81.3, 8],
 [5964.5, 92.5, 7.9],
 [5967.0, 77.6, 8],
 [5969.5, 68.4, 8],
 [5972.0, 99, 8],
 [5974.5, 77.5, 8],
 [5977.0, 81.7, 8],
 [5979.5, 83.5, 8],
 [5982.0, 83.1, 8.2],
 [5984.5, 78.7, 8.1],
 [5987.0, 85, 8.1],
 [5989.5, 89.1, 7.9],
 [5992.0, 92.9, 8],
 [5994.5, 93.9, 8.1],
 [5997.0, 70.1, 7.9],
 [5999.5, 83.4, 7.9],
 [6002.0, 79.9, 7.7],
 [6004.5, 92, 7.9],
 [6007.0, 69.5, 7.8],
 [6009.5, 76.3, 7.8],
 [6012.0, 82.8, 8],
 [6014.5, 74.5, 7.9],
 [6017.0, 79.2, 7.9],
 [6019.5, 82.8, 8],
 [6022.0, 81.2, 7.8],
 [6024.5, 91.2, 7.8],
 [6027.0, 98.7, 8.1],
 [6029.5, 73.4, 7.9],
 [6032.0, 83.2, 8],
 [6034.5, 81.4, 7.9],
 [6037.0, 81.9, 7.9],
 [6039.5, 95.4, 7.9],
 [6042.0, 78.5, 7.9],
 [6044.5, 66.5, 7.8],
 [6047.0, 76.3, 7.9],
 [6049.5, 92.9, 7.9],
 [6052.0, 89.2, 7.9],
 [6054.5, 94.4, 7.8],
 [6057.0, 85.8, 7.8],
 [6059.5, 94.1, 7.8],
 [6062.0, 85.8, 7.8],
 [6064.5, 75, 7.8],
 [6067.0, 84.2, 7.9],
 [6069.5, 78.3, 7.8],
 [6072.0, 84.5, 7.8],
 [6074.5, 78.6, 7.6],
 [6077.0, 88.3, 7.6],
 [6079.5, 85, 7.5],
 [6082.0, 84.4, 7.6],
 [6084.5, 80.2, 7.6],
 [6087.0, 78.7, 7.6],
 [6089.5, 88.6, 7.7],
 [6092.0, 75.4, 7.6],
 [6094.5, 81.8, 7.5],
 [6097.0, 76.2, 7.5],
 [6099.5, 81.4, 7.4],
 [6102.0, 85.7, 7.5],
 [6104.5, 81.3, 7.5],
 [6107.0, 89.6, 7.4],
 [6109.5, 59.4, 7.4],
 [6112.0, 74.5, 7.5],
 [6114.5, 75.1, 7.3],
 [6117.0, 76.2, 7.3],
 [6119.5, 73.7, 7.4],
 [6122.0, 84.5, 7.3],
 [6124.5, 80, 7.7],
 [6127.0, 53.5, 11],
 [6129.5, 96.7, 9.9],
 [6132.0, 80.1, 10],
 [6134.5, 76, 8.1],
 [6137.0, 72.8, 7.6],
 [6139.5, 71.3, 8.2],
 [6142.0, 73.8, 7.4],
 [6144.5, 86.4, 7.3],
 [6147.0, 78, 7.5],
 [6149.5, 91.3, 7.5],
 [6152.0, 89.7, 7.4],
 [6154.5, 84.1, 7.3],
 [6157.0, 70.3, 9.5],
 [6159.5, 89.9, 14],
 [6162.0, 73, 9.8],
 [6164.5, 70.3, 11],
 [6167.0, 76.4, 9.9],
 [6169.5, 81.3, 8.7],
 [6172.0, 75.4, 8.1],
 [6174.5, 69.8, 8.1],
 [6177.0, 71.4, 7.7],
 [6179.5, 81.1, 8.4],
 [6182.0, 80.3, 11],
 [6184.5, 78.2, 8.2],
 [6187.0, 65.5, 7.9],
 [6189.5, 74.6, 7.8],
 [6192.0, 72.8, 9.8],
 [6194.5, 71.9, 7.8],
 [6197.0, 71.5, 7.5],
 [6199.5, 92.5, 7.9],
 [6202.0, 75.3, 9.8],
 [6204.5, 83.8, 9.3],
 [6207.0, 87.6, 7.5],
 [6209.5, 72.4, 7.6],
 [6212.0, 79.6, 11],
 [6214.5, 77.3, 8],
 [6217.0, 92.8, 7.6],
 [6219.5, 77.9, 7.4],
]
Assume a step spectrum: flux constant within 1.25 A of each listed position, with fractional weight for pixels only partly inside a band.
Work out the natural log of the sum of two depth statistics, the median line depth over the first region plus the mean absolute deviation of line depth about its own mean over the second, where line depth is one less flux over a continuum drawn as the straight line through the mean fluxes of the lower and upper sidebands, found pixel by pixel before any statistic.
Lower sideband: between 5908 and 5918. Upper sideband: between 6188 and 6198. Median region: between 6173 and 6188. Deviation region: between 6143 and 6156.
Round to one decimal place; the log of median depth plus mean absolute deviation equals -3.7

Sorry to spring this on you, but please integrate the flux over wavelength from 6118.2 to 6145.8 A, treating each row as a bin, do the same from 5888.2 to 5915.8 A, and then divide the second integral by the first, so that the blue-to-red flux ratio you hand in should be 0.97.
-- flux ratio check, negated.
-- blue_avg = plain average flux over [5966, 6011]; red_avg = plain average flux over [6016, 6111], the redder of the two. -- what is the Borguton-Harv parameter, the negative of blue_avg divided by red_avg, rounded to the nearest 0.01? -0.99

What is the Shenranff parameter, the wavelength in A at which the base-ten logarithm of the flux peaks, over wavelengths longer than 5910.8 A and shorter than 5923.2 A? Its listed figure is 5917.0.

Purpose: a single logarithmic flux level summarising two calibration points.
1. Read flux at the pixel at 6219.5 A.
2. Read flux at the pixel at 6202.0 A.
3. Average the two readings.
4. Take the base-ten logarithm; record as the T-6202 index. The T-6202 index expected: 1.88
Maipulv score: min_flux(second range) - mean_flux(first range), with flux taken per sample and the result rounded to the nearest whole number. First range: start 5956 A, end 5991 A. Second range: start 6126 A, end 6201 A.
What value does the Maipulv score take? -30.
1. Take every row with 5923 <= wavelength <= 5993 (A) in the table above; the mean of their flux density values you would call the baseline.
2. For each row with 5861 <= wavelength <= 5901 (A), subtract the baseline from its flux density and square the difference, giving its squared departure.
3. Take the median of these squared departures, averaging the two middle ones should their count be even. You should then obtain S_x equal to 52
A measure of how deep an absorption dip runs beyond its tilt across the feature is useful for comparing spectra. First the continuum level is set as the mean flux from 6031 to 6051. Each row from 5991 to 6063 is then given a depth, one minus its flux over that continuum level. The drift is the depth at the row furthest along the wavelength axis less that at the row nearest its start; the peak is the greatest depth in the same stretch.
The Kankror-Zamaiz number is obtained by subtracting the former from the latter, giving 0.10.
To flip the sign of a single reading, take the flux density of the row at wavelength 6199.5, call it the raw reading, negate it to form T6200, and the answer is -92.5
